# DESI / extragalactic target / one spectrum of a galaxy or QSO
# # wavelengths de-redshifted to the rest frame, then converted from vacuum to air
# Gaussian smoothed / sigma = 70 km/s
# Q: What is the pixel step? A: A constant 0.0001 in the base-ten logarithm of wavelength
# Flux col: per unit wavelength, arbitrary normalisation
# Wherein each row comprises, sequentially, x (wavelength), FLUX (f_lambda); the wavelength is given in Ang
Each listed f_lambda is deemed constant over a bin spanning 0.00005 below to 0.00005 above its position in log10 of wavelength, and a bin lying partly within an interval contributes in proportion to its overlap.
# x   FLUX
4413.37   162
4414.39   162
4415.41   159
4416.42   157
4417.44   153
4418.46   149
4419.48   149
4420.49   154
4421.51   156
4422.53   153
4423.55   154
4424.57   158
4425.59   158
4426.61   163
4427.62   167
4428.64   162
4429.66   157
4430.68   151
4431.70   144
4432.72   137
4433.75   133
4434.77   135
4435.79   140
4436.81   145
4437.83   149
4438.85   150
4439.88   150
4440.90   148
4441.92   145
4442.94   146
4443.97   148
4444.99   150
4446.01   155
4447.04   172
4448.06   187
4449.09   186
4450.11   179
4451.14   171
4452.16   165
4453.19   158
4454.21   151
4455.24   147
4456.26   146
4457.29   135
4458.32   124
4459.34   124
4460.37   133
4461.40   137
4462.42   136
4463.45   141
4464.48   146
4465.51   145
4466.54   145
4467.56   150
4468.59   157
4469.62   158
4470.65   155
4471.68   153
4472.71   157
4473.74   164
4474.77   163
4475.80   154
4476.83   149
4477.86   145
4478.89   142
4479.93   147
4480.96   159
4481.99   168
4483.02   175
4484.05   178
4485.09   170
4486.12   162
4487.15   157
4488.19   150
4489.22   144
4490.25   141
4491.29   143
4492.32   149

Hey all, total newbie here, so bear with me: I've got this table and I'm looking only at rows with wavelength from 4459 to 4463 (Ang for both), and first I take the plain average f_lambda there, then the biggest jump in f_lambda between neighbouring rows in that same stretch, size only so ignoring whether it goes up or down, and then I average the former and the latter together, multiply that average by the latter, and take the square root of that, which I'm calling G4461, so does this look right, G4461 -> 25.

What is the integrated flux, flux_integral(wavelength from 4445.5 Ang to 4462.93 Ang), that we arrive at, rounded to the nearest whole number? 2672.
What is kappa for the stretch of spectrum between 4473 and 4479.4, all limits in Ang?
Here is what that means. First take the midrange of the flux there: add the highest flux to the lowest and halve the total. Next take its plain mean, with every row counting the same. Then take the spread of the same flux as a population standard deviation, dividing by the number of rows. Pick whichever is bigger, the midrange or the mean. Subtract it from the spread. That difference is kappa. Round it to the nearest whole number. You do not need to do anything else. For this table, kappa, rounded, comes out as -145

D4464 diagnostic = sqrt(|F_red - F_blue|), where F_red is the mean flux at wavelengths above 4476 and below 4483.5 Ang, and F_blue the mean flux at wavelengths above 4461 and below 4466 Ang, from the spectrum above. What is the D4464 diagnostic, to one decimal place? 3.7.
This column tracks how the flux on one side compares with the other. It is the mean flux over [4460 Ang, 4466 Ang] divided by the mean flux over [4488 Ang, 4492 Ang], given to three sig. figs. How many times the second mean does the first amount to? 0.967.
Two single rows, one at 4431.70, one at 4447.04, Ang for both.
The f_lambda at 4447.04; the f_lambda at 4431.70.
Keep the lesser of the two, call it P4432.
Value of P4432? 144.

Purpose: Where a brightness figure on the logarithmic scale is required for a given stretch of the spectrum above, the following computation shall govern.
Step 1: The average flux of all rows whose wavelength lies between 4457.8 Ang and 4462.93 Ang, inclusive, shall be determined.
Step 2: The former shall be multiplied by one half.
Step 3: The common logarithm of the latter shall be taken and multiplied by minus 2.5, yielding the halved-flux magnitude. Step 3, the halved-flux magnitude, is -4.54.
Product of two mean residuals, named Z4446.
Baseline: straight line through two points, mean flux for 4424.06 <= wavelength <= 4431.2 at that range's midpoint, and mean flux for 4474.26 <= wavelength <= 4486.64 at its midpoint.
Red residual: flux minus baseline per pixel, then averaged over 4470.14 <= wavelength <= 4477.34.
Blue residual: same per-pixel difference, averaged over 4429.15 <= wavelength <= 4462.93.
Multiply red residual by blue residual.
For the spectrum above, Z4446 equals 29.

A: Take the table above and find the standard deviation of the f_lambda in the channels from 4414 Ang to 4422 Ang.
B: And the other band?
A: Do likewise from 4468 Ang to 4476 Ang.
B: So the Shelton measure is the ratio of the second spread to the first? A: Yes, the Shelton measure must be 0.87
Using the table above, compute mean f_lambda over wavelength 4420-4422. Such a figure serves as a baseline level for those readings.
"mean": 155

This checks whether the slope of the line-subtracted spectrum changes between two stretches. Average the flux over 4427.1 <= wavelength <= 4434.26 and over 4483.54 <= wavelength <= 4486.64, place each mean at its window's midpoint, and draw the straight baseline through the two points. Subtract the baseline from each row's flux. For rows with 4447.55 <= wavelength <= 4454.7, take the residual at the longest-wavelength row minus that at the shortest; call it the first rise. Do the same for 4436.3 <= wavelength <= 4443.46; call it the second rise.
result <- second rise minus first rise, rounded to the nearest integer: 37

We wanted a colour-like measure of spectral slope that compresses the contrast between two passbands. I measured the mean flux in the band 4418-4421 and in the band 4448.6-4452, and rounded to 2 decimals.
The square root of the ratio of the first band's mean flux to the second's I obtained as 0.92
